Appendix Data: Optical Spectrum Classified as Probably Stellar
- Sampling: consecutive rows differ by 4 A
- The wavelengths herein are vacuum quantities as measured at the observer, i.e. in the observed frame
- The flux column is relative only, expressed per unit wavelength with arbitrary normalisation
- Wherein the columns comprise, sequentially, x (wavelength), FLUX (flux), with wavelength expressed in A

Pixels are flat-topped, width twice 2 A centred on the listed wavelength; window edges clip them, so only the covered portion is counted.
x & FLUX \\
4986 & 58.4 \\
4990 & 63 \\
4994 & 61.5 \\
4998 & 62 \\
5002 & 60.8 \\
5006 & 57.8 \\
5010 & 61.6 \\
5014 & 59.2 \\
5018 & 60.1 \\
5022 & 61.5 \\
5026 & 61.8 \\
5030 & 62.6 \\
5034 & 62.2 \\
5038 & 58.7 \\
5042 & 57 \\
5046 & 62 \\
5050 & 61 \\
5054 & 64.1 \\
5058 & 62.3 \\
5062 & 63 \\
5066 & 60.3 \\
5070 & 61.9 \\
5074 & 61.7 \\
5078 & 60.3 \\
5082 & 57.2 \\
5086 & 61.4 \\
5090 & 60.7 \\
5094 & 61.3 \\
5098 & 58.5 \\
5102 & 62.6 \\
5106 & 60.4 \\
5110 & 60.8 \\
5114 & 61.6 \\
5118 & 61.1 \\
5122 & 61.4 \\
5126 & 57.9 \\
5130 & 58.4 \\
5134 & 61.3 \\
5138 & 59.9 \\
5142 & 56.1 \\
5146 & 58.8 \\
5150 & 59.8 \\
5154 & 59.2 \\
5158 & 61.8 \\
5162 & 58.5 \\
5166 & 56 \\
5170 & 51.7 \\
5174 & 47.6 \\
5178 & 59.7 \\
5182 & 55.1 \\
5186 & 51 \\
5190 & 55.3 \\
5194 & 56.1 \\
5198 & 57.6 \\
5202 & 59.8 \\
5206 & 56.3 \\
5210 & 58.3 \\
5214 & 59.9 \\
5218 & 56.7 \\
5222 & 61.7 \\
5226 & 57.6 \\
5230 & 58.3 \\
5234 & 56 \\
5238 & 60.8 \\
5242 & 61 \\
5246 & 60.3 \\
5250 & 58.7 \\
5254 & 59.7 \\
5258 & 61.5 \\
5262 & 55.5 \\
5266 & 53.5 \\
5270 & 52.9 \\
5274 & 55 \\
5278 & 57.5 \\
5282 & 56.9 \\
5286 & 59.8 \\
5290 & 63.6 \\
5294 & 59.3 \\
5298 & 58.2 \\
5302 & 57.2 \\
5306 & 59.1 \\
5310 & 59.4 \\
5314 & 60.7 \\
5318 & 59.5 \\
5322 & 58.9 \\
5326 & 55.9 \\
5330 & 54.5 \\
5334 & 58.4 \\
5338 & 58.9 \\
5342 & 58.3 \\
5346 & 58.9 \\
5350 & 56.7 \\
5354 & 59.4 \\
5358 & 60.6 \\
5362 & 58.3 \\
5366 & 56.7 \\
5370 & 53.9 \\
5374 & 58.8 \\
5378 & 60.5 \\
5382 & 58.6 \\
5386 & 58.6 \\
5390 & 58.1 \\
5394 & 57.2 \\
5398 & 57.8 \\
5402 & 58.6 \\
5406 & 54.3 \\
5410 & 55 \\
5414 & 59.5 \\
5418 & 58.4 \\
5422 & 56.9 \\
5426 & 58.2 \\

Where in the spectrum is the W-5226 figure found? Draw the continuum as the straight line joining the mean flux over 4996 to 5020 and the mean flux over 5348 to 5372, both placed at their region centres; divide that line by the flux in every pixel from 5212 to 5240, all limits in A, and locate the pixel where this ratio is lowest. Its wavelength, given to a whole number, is 5222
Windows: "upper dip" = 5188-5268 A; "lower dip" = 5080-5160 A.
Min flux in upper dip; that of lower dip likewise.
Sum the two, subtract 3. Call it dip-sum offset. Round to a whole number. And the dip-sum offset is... 107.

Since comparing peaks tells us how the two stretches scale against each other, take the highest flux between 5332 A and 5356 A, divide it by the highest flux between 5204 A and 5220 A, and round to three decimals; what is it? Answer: 0.992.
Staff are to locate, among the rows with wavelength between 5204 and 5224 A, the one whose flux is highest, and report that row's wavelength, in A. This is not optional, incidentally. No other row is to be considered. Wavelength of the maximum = 5222 A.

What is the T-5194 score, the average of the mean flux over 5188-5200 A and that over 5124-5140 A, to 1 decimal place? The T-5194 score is 57.9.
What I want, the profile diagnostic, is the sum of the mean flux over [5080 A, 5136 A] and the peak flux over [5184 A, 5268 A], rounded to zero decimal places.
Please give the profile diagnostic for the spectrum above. 122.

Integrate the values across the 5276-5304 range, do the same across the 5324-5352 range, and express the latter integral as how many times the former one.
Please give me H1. 1.0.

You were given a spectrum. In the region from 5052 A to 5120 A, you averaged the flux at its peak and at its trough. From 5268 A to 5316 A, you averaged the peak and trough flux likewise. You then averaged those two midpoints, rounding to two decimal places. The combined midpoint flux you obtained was 59.45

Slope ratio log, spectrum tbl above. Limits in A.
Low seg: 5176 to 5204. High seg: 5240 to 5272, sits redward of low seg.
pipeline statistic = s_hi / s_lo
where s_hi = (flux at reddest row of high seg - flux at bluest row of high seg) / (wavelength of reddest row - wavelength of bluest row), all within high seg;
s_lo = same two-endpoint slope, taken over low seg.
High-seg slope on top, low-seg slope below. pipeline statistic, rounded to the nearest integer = -69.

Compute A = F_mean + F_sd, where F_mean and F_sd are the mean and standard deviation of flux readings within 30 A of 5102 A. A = 61.9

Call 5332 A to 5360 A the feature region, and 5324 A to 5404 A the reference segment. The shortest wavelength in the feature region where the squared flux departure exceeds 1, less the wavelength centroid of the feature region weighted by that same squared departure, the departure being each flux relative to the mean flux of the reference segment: -3.5 A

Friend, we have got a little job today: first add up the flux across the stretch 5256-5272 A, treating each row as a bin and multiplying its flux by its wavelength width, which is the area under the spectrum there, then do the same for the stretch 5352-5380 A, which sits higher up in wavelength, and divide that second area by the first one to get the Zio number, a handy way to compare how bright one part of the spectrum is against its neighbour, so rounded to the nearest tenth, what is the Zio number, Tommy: 1.8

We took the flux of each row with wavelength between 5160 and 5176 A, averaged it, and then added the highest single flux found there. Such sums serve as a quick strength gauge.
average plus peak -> 112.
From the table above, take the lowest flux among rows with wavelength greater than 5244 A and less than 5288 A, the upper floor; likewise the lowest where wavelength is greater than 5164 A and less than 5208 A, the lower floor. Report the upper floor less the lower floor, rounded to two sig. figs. 5.3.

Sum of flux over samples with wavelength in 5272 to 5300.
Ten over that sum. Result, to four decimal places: 0.0244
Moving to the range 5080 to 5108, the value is 0.0237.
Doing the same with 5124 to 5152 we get 0.0243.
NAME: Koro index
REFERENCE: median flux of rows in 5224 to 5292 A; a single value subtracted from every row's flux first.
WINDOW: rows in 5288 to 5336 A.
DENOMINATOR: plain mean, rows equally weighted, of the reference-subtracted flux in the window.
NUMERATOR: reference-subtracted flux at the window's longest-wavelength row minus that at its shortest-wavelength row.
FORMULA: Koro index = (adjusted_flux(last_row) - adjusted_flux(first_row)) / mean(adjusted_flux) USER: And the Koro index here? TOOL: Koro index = -12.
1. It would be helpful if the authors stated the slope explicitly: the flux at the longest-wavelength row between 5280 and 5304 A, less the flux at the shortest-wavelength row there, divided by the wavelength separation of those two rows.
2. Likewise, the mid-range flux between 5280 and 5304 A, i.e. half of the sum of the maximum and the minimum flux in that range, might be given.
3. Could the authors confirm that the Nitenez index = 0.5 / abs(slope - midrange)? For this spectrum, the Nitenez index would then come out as 0.0083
